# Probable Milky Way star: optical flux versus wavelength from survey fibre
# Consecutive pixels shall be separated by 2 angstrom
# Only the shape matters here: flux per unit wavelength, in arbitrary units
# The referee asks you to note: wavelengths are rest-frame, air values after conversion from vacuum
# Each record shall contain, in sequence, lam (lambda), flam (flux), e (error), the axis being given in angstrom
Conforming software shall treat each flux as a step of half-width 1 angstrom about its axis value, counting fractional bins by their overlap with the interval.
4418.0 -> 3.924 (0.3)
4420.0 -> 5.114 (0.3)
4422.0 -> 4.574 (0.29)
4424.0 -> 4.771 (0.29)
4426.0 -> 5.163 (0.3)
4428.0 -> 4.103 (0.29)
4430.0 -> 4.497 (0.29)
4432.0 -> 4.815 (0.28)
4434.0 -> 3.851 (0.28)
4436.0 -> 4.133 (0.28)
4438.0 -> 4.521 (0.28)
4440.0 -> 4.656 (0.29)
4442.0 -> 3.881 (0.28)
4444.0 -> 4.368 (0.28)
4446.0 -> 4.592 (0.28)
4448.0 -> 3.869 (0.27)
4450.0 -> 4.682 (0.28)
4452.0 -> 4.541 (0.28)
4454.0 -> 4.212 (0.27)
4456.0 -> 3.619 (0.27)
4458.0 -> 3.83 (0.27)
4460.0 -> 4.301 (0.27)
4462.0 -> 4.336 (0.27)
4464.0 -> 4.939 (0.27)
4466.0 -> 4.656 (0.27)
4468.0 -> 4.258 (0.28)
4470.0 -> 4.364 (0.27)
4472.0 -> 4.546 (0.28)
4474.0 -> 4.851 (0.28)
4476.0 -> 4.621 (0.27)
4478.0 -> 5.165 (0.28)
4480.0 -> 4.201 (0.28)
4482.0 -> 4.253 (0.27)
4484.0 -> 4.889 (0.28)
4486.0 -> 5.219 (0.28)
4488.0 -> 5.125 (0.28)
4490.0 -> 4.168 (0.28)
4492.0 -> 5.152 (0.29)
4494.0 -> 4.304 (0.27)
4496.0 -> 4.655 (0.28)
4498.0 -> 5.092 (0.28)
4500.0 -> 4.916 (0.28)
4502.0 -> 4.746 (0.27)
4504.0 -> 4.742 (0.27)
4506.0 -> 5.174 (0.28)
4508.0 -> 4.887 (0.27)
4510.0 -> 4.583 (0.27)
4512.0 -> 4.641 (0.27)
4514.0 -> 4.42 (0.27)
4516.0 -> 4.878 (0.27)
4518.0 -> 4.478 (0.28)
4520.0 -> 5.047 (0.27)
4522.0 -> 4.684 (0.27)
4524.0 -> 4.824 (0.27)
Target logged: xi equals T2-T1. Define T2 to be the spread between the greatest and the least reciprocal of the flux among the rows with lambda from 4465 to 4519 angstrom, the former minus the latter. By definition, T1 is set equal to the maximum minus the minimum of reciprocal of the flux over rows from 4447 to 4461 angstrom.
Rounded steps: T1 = 0.06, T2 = 0.048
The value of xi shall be -0.014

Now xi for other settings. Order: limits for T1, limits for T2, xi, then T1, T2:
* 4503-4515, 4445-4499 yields 0.052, 0.03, 0.085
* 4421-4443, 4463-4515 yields -0.018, 0.07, 0.048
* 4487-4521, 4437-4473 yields 0.027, 0.05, 0.074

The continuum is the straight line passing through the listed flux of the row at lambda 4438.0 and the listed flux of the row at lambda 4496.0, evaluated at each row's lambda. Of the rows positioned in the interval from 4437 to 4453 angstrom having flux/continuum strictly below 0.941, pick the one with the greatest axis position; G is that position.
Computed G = 4448.0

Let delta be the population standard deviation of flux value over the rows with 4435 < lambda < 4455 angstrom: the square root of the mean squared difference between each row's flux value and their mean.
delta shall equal 0.29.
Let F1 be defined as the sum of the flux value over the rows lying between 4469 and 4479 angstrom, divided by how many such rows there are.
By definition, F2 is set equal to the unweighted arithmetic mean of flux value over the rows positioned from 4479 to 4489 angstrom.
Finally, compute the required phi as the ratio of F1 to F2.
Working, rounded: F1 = 4.7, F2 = 4.74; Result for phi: 0.99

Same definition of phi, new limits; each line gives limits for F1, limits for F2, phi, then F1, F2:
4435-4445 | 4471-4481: 0.92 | 4.3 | 4.68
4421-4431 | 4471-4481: 0.99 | 4.6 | 4.68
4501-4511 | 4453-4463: 1.19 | 4.8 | 4.06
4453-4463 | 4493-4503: 0.86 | 4.1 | 4.74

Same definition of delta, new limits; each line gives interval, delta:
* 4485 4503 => 0.36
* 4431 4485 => 0.38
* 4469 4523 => 0.32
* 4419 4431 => 0.37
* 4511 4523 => 0.22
